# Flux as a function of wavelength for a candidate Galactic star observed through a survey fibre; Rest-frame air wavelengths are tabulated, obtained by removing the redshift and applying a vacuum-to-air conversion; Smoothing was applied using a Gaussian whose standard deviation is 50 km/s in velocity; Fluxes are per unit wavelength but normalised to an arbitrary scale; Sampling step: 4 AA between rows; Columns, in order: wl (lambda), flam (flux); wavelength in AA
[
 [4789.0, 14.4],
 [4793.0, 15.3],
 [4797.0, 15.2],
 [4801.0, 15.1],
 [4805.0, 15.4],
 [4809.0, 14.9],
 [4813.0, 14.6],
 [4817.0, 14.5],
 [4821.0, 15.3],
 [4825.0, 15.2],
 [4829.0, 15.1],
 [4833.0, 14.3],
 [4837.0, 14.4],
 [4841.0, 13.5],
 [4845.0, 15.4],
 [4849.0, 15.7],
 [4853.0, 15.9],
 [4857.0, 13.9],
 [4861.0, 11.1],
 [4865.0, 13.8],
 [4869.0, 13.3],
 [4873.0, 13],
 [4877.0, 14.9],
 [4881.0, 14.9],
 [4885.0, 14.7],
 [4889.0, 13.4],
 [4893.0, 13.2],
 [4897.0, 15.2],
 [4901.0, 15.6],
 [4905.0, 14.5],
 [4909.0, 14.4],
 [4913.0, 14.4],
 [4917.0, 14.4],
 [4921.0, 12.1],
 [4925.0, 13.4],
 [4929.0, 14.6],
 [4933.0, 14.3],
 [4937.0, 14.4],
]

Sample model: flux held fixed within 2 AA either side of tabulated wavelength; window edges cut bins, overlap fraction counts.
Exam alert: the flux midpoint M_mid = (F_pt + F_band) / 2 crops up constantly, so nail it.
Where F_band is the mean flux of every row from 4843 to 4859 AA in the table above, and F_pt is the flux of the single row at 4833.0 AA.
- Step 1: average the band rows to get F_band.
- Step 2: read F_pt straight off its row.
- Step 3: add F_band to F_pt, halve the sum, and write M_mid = 14.8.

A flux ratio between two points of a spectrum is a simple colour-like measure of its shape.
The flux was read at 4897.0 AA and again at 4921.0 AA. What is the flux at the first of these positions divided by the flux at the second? 1.26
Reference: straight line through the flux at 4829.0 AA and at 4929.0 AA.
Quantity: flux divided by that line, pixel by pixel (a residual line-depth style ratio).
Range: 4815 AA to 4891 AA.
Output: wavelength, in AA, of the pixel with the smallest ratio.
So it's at 4861.0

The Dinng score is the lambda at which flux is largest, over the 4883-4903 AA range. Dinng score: 4901.0 AA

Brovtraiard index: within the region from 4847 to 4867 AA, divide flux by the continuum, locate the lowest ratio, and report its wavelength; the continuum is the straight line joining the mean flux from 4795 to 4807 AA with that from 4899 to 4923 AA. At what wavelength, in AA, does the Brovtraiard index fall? 4861.0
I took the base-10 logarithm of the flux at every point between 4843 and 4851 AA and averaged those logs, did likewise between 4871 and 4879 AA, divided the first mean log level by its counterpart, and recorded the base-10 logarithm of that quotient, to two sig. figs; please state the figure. 0.018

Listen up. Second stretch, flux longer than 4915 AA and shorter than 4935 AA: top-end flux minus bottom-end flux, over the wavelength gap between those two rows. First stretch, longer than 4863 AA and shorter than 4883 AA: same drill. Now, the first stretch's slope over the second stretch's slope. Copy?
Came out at -11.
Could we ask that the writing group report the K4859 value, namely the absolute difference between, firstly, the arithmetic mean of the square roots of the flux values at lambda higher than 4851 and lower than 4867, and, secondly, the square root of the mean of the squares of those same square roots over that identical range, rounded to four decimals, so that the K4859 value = 0.0074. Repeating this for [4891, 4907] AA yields 0.0019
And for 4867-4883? 0.0019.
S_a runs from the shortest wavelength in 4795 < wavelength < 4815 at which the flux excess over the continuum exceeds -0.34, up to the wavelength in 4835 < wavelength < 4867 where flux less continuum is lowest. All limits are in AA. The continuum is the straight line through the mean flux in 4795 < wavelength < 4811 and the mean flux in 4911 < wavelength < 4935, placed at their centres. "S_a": 64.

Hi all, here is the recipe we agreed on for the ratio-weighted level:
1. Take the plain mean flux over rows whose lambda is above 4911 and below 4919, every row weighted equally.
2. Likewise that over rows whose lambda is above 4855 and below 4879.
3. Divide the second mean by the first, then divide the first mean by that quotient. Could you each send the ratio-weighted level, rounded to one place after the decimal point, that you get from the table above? 15.6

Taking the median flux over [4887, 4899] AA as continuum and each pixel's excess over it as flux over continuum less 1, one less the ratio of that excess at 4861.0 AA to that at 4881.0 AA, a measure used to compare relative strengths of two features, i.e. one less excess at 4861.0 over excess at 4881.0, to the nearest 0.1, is 2.5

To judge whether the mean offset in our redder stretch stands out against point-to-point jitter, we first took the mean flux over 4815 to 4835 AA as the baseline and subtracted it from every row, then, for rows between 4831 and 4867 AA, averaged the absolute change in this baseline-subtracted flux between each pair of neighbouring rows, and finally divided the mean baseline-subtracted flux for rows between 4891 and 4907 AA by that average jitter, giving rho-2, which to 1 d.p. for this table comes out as -0.2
